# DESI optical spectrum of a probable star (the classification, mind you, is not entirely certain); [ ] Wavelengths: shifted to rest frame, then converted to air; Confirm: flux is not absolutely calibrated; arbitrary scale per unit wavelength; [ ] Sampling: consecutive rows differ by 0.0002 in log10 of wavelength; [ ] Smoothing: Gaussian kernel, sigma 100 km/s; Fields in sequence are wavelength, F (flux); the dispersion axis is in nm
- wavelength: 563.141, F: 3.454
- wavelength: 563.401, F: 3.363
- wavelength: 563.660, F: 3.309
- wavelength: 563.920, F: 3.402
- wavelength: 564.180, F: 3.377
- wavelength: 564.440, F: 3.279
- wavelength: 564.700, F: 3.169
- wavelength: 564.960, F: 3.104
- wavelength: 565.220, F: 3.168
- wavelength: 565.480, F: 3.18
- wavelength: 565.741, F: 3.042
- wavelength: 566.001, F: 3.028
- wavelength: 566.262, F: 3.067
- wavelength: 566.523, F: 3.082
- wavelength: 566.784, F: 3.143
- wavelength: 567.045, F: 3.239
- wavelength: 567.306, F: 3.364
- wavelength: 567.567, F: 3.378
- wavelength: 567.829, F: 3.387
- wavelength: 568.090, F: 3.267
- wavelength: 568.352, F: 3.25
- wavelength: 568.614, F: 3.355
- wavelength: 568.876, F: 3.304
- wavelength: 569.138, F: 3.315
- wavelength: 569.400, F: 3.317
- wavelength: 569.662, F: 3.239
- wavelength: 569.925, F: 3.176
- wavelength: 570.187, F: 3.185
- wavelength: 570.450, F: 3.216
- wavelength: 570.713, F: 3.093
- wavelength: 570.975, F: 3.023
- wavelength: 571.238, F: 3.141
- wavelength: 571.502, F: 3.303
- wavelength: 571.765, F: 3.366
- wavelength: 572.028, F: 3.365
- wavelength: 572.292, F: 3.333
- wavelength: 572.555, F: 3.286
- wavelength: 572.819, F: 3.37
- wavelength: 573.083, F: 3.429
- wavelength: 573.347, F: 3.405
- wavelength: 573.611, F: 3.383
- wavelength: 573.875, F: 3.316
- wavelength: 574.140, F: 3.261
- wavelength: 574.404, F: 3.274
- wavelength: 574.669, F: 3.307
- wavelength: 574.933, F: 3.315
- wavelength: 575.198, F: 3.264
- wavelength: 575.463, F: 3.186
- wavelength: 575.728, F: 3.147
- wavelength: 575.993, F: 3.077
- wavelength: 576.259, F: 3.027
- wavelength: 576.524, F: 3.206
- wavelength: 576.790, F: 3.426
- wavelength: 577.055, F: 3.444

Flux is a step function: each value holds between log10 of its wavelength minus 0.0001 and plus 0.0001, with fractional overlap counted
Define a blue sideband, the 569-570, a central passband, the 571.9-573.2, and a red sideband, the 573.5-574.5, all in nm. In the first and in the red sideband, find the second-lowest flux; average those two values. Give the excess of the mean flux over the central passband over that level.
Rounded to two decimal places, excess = 0.10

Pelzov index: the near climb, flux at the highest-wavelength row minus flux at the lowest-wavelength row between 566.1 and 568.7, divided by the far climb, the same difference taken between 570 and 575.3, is 3.6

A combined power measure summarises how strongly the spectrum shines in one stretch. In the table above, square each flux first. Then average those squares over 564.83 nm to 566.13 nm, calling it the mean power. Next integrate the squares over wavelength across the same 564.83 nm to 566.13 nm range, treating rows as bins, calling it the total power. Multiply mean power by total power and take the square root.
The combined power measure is 11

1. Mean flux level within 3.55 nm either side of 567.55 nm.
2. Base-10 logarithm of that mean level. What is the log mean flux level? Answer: 0.507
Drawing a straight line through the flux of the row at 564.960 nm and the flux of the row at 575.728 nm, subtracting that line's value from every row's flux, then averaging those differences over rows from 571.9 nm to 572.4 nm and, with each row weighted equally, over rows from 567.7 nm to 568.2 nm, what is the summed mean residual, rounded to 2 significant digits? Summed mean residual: 0.43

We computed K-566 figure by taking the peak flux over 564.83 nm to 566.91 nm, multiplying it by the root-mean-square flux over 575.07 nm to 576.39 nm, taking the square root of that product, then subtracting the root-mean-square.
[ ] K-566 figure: 0.019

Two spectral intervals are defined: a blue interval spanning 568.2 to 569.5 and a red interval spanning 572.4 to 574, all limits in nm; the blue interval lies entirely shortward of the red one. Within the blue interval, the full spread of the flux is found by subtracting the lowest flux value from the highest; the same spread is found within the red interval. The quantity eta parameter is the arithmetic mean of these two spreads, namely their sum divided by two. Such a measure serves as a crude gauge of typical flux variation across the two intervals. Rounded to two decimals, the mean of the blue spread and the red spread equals 0.12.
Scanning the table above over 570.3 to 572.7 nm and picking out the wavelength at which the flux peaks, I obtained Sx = 571.765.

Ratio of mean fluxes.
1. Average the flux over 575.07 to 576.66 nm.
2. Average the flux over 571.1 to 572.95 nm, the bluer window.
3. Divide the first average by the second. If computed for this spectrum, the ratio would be 0.95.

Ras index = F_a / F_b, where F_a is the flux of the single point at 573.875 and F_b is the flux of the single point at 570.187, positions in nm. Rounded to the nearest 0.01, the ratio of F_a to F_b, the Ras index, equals 1.04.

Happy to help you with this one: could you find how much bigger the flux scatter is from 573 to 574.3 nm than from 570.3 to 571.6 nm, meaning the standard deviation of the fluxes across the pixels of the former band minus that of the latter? -0.04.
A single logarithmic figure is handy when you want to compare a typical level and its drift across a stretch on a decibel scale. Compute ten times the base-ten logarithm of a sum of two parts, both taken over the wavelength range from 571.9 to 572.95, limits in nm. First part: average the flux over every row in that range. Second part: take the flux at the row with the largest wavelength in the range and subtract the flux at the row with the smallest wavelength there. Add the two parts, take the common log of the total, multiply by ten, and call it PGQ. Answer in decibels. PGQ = 5.24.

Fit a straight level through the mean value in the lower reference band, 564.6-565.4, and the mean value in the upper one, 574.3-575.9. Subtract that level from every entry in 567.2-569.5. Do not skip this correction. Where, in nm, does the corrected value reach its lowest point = 568.352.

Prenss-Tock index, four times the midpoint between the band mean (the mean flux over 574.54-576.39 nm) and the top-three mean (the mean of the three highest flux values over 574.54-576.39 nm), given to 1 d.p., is 13.0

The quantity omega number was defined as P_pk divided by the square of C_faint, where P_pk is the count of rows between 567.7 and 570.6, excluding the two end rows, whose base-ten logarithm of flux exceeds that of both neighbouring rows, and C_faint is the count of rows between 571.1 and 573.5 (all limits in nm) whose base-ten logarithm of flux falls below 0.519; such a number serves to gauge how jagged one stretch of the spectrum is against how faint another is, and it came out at 0.22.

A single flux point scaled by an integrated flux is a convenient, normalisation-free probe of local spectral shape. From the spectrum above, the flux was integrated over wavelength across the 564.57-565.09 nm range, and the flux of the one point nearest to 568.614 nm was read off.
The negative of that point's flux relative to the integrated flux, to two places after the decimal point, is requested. -2.06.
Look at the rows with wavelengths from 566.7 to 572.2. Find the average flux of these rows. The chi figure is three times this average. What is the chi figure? 9.78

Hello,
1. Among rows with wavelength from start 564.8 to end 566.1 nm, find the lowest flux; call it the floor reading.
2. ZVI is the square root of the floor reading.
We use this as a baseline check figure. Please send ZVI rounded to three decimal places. 1.740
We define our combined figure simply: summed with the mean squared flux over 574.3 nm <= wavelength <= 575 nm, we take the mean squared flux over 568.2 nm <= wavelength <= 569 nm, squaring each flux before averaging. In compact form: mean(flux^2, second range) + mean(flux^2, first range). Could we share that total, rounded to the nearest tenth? 21.8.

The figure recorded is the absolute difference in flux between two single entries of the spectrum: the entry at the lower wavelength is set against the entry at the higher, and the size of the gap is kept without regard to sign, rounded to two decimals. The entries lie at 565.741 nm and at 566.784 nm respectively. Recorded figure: 0.10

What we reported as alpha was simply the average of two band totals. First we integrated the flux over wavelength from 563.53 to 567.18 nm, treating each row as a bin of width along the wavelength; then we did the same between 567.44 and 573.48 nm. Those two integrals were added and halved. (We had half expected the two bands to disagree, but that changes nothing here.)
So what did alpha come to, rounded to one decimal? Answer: 15.7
